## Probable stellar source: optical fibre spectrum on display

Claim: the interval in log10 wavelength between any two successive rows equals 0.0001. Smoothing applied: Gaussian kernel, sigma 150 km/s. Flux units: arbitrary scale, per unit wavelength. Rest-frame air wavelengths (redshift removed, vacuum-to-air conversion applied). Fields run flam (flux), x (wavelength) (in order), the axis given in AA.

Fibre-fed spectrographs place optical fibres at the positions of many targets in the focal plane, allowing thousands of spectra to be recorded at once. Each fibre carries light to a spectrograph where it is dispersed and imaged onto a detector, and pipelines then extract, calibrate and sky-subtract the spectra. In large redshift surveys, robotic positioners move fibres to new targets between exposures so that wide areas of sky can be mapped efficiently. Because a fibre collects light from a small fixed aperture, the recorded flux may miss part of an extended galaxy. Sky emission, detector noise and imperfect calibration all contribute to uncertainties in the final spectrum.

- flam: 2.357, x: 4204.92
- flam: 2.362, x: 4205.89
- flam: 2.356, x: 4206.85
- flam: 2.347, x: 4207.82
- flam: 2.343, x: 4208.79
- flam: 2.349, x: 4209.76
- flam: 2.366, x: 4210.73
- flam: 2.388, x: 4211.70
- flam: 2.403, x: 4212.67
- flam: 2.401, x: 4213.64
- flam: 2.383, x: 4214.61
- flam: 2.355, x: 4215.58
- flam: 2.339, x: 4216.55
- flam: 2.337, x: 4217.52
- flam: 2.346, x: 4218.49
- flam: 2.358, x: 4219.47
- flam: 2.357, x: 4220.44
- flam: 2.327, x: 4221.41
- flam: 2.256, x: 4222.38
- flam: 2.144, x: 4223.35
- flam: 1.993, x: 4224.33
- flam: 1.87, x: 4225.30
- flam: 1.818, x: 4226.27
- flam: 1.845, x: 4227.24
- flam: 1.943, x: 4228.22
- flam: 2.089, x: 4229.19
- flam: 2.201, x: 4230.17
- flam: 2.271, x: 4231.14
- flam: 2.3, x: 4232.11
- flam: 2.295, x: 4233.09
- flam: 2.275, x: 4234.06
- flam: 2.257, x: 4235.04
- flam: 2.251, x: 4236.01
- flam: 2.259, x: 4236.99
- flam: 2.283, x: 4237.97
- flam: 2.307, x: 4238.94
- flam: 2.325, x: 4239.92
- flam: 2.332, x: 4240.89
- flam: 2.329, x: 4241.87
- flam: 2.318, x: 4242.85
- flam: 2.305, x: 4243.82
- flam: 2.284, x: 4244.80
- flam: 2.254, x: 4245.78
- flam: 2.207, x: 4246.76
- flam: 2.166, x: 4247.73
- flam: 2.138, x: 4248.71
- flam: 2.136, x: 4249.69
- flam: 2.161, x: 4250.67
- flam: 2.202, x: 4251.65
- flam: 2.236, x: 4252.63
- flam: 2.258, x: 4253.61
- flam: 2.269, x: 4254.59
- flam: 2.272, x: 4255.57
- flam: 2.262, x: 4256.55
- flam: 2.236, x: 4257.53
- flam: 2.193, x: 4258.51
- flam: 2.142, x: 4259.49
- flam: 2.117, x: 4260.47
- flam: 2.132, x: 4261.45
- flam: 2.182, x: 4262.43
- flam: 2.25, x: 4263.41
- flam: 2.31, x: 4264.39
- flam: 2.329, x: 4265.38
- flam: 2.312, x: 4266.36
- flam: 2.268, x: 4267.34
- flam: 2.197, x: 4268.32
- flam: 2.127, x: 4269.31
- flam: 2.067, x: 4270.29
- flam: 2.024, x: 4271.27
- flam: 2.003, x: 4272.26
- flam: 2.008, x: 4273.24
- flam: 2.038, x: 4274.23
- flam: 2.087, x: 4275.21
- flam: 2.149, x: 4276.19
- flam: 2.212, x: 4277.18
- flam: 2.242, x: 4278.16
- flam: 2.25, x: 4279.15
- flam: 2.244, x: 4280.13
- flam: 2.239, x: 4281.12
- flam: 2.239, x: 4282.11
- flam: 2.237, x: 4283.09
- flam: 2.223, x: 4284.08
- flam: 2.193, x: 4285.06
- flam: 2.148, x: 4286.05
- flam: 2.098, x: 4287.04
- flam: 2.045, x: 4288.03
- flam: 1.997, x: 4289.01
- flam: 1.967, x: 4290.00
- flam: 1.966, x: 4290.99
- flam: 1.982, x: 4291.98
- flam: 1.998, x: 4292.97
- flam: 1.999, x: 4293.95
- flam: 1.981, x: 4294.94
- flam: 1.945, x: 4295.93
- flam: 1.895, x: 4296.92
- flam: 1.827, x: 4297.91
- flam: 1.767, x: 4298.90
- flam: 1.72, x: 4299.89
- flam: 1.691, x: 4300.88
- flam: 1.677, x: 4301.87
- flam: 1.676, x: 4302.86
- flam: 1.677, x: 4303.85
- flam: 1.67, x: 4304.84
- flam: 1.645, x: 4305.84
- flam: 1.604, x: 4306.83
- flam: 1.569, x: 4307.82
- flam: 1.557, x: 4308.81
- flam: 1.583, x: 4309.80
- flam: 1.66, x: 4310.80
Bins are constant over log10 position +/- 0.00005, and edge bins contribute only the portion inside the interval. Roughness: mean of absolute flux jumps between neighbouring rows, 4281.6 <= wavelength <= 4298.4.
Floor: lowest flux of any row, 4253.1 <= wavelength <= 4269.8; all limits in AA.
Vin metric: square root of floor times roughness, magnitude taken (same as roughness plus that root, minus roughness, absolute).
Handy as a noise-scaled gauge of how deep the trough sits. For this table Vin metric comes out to 0.251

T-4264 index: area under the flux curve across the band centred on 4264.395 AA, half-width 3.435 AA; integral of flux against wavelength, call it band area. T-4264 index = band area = 15.5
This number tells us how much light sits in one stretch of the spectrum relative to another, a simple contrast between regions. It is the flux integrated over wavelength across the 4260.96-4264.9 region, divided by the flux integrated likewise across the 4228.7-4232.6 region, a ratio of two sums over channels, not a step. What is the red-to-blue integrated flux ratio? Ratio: 1.01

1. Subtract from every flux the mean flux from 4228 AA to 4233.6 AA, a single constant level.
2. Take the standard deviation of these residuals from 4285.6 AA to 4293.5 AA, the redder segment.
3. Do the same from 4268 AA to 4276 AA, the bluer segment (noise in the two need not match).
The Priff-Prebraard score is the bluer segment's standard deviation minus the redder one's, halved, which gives 0.000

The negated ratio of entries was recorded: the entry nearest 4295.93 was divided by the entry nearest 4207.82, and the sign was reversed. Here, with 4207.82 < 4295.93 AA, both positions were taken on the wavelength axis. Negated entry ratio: -0.83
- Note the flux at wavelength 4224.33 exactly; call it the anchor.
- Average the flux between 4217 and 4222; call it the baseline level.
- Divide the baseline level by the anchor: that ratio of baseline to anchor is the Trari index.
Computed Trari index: 1.18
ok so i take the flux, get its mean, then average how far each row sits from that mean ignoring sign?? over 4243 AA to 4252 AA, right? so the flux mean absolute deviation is 0.05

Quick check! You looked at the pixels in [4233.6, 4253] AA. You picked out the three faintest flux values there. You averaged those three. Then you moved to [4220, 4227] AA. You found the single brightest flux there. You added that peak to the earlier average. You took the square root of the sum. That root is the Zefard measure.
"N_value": 2.122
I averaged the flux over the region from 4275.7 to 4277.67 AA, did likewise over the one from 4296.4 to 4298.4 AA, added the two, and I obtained 4.04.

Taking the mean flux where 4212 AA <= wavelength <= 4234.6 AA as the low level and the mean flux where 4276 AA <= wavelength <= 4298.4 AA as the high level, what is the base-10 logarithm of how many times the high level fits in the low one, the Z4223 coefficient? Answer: 0.025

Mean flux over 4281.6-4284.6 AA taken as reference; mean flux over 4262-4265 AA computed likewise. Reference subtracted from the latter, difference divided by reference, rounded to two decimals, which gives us 0.01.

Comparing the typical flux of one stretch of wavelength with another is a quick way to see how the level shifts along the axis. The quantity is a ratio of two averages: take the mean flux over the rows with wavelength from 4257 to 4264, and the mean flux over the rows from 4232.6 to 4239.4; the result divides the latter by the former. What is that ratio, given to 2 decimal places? 1.04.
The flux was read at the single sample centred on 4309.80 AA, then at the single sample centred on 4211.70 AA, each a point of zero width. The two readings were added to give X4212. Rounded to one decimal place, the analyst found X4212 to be 4.0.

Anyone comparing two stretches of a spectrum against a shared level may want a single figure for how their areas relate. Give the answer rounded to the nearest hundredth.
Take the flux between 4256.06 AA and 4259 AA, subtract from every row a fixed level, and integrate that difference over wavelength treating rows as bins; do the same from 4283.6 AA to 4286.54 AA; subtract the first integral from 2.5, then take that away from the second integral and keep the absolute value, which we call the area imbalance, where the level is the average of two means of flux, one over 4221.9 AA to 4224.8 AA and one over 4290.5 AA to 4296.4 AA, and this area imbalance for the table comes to 1.59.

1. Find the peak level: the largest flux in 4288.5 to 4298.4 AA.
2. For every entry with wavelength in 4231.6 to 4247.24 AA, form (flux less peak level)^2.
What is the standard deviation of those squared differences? 0.019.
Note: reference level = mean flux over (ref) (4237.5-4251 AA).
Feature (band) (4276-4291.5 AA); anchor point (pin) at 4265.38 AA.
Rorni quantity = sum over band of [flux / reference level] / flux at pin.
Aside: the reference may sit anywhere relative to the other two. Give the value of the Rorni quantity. 6.56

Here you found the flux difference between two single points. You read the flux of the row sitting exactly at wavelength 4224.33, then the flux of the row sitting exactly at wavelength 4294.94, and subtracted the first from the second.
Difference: 0.0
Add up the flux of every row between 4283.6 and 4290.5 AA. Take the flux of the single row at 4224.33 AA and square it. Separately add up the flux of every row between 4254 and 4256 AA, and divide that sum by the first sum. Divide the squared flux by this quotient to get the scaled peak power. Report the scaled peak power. 13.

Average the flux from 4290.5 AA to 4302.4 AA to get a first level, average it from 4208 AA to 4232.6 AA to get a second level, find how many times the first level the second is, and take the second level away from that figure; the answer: -1.04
